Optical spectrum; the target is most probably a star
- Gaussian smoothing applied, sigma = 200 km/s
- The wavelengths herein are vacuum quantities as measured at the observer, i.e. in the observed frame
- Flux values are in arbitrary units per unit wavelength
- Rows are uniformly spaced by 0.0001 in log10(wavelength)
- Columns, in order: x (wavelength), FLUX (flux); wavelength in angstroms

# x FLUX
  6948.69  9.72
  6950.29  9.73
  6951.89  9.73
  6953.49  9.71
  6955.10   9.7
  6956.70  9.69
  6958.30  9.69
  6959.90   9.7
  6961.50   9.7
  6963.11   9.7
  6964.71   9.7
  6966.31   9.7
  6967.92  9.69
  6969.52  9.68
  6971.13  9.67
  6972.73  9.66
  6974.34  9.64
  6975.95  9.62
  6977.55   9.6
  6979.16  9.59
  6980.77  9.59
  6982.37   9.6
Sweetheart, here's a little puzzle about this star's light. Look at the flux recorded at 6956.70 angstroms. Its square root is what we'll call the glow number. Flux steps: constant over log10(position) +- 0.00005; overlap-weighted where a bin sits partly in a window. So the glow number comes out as 3.11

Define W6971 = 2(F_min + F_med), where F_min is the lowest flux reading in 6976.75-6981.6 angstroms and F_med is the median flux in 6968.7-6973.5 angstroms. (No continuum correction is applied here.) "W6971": 38.5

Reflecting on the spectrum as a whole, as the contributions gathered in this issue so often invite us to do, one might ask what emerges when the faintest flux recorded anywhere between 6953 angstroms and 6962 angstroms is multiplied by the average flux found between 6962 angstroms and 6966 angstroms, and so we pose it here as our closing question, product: 94.0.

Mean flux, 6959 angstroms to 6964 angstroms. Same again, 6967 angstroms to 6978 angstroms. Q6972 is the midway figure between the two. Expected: 9.68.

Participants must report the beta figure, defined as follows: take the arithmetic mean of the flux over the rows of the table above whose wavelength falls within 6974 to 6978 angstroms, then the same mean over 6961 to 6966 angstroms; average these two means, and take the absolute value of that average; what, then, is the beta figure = 9.66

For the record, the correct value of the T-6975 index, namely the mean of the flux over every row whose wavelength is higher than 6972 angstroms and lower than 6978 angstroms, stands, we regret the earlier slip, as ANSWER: 9.63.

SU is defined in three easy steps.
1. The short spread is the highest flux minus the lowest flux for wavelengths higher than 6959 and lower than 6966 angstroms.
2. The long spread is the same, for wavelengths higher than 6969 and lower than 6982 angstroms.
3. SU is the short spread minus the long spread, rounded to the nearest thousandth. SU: -0.090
